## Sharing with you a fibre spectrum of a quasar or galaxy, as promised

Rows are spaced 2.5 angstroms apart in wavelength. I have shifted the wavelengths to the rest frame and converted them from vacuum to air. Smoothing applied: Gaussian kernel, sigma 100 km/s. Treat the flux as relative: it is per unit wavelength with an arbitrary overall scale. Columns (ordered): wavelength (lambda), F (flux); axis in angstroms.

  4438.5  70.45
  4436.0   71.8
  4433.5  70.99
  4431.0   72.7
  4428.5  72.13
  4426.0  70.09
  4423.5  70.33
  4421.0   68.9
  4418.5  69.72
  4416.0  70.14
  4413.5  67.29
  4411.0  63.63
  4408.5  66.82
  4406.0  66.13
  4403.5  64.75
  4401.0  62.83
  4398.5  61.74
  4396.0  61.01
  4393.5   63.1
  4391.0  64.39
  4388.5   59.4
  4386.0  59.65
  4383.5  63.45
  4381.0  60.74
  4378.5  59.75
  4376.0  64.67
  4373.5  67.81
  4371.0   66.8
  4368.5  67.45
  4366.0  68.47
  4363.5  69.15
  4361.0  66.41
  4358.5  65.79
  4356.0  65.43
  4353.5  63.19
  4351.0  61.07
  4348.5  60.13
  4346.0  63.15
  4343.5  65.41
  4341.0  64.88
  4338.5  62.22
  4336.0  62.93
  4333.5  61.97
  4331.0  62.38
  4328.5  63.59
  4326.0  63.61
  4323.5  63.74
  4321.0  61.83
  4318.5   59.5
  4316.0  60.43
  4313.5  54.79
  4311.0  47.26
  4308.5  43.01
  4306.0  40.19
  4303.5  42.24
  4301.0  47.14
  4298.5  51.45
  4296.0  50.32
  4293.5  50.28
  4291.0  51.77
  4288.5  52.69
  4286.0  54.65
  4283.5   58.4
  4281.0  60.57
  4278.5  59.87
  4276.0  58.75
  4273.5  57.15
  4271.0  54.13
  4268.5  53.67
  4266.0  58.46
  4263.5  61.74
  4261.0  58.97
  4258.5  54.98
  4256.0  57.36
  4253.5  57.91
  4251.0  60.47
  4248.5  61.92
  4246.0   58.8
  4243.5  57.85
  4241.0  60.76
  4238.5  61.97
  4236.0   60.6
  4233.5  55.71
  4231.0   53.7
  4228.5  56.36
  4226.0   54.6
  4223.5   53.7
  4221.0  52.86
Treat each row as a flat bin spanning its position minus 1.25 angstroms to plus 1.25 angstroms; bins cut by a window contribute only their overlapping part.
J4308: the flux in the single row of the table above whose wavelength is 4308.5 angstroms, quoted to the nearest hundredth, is 43.01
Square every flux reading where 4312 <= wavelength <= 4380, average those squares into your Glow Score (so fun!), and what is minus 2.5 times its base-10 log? -9.02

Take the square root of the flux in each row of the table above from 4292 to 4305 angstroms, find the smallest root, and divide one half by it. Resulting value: 0.077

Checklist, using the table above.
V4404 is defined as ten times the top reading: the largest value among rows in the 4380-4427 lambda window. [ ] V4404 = 703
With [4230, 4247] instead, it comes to 620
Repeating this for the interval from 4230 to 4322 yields 620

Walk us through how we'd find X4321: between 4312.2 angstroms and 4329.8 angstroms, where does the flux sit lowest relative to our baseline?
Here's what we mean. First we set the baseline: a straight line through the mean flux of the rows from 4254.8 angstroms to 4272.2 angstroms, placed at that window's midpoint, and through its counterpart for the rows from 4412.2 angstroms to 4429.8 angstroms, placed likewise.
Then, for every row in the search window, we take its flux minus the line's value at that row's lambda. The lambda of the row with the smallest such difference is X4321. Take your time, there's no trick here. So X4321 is 4313.5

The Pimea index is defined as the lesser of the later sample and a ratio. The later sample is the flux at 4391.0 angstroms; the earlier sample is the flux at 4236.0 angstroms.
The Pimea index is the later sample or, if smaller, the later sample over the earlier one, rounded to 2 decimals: 1.06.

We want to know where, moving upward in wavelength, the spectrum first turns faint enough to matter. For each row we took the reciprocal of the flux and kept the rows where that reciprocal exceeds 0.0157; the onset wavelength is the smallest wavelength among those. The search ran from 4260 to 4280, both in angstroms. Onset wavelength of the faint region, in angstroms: 4261.0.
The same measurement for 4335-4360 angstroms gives 4336.0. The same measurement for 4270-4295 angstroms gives 4271.0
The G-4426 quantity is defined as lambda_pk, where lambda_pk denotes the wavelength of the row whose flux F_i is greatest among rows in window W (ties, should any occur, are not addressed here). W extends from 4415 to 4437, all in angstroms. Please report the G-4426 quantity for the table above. 4431.0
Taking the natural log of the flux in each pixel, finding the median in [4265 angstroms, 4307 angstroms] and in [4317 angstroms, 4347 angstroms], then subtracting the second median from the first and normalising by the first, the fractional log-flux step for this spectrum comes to -0.040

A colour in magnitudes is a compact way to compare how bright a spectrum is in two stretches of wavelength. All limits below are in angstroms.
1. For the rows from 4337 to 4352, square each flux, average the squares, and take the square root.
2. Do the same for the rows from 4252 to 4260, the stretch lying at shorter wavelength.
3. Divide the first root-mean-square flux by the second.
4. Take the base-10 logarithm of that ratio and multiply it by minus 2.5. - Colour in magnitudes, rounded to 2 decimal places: -0.11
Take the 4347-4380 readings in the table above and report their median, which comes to 65.8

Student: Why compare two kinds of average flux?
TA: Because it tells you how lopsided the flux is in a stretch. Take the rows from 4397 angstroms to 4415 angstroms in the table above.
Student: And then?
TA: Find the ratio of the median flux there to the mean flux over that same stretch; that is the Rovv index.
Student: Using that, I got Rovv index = 1.000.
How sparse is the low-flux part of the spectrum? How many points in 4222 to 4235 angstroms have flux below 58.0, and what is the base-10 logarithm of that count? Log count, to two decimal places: 0.70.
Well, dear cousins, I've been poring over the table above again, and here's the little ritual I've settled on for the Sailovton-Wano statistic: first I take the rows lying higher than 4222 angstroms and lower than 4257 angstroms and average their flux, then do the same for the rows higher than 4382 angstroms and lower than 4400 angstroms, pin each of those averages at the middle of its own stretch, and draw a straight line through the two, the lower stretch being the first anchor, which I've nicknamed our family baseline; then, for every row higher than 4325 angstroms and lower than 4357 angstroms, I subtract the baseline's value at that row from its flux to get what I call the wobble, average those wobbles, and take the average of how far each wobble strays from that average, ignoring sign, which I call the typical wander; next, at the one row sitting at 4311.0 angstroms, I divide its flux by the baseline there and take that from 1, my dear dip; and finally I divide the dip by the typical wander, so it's 0.17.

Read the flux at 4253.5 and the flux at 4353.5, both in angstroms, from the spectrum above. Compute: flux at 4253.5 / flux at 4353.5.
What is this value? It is 0.92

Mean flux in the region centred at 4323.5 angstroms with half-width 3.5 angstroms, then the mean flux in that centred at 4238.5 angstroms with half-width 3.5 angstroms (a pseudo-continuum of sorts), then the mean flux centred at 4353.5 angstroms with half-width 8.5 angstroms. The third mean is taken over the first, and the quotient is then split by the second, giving 0.0165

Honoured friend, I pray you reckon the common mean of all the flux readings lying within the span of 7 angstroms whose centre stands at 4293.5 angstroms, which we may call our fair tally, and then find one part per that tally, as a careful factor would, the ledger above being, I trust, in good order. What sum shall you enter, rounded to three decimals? 0.020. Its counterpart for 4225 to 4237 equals 0.018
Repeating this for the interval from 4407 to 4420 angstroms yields 0.015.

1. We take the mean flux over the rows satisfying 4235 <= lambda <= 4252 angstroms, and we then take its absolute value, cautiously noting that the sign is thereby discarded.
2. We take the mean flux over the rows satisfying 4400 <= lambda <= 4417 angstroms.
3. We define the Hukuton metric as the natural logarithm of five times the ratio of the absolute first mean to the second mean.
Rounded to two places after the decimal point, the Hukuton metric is 1.52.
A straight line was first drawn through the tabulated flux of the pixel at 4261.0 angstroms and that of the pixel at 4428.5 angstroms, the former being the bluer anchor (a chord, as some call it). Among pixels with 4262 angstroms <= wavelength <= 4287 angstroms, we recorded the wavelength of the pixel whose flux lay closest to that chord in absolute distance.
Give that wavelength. 4281.0 angstroms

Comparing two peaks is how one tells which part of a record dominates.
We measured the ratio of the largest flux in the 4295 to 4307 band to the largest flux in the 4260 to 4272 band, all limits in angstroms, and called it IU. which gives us 0.83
